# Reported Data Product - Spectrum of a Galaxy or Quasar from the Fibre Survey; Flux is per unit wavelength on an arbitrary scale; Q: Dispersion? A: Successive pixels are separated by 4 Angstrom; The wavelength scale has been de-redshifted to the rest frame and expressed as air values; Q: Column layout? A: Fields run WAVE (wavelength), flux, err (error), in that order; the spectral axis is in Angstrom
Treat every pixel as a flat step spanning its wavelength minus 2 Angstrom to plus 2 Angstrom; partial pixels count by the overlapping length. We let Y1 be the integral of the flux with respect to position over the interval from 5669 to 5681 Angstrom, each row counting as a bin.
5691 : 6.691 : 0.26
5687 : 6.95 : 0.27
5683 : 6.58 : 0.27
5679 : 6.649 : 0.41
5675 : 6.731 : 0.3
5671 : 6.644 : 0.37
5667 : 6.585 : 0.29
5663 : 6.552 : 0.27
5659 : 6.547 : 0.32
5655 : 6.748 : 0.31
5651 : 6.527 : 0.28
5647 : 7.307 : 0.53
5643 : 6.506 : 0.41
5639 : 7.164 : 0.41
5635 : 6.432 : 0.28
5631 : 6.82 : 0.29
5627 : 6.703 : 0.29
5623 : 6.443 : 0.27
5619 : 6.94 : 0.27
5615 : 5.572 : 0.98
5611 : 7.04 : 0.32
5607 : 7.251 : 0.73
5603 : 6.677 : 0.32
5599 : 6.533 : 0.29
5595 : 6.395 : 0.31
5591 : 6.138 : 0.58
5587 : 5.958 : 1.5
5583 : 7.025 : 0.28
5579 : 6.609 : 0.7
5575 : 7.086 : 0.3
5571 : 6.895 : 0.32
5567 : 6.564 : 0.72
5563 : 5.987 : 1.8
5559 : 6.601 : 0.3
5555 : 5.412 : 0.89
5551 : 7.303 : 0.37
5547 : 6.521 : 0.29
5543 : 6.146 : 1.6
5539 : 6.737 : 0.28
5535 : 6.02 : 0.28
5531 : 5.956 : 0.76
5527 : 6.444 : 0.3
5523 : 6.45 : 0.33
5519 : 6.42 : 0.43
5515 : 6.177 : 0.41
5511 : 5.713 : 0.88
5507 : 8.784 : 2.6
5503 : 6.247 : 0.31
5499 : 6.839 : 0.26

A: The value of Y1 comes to 80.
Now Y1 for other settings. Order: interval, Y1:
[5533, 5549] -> 102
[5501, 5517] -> 108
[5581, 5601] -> 128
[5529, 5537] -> 48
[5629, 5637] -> 53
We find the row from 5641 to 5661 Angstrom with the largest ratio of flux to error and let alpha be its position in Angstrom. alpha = 5651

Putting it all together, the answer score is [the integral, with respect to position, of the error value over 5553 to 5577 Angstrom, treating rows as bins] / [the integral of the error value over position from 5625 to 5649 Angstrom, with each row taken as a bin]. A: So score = 2.0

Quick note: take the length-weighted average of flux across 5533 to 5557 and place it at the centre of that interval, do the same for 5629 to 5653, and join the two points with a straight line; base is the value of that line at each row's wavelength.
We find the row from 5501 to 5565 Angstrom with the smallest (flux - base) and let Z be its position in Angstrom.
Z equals 5555 Angstrom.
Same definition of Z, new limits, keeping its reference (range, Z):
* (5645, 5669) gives 5663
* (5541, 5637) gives 5615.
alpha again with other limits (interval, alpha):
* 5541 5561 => 5547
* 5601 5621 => 5619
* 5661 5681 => 5663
